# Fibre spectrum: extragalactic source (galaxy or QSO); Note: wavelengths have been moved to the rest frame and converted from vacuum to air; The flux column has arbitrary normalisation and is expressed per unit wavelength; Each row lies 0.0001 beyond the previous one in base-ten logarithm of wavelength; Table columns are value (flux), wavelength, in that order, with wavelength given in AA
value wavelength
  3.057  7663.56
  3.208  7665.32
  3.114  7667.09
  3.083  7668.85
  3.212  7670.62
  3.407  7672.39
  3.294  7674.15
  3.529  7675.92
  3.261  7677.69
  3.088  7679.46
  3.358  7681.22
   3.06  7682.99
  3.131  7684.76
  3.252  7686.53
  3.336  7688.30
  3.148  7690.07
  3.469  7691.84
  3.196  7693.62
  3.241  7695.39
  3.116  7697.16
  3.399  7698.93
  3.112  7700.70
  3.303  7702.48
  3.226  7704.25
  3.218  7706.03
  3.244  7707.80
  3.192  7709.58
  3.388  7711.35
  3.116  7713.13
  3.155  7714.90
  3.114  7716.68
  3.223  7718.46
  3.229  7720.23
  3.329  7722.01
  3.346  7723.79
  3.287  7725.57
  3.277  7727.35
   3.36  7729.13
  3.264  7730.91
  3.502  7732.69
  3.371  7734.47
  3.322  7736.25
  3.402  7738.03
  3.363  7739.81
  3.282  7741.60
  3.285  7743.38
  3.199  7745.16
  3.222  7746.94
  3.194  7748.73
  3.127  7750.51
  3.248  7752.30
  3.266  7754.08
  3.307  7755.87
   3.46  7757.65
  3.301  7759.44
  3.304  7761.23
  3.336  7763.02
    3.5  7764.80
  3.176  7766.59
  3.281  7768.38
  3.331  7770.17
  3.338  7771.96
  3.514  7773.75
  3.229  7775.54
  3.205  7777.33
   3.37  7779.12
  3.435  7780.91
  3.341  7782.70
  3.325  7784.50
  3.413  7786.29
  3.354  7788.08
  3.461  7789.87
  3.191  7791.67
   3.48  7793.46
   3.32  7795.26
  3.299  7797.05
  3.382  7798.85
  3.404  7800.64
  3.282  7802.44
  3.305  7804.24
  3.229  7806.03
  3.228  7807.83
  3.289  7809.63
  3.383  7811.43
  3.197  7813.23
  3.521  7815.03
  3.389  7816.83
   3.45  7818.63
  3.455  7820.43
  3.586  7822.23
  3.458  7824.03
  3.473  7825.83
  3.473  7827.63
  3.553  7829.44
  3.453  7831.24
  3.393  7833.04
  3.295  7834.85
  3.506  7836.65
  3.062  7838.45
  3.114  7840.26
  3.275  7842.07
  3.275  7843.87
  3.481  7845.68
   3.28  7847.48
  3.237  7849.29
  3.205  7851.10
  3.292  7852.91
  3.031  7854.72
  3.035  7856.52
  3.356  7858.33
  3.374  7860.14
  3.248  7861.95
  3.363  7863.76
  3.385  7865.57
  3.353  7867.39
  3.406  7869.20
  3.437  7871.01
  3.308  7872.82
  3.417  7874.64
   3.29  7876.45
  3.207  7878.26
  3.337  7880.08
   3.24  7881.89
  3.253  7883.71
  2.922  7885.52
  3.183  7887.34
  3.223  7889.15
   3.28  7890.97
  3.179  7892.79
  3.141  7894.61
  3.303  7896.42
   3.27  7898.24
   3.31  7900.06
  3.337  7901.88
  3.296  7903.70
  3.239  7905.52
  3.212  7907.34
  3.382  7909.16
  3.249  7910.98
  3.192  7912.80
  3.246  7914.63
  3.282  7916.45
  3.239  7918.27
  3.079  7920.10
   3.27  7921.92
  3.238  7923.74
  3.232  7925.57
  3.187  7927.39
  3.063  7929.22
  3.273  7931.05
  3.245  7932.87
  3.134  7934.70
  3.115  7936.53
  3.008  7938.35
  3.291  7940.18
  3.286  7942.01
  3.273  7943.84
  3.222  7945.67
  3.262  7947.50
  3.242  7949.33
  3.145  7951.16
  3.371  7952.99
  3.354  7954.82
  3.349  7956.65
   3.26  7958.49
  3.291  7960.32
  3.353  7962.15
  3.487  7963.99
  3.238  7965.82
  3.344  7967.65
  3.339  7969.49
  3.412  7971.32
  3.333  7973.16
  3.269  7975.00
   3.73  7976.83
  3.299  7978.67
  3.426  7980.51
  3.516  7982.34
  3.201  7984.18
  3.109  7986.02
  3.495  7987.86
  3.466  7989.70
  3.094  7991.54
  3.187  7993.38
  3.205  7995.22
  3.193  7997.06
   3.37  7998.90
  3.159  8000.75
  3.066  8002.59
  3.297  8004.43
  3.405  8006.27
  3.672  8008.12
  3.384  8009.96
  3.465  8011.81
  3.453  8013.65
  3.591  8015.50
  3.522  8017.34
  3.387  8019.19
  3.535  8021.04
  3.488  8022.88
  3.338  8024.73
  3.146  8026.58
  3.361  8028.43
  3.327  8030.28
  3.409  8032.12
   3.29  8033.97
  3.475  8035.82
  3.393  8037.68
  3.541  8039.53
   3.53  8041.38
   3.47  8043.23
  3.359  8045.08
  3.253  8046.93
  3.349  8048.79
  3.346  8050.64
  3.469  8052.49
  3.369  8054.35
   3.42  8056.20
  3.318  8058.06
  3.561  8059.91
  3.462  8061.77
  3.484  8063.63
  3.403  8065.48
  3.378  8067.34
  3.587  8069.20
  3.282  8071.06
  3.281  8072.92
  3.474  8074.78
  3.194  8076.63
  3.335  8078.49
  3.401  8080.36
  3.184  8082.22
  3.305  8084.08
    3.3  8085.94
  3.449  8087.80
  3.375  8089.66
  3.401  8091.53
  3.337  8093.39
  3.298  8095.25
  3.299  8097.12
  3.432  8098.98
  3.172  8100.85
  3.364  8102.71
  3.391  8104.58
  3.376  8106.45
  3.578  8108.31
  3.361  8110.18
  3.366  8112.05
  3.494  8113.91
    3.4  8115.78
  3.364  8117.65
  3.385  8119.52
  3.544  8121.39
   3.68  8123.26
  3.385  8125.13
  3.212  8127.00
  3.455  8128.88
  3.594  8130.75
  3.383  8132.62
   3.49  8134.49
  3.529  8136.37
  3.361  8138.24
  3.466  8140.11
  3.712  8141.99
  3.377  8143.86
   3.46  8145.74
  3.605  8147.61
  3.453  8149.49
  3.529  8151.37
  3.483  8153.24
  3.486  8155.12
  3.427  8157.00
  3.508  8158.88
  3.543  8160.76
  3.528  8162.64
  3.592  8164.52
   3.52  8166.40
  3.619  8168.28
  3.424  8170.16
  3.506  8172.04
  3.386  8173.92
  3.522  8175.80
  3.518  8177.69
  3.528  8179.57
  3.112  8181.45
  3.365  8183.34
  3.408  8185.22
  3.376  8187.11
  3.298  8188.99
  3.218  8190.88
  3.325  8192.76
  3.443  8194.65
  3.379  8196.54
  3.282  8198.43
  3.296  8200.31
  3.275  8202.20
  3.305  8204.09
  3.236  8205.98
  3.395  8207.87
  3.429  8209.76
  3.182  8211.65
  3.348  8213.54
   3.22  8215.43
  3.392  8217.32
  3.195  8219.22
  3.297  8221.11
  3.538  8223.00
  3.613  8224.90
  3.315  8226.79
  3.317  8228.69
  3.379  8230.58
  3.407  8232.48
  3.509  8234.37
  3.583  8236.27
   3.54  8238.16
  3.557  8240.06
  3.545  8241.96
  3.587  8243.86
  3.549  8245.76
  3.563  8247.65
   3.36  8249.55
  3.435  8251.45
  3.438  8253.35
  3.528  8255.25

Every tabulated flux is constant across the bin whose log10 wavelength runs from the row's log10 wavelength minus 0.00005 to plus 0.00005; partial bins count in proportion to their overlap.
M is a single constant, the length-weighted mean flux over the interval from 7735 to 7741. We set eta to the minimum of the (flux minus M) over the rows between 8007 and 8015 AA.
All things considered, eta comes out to 0.03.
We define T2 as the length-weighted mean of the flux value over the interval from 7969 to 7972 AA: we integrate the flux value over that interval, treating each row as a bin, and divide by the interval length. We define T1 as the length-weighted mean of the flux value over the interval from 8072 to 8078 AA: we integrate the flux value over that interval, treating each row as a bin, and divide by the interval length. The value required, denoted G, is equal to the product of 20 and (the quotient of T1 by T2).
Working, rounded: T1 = 3.32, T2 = 3.38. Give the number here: 19.6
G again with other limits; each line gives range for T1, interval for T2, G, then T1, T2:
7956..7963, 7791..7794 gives 19.9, 3.31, 3.33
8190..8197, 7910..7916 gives 20.7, 3.34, 3.23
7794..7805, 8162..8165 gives 18.7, 3.34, 3.56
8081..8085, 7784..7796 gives 19.4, 3.26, 3.37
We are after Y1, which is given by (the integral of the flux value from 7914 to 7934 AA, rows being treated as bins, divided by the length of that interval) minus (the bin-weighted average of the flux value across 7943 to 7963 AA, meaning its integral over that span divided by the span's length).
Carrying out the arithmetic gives -0.071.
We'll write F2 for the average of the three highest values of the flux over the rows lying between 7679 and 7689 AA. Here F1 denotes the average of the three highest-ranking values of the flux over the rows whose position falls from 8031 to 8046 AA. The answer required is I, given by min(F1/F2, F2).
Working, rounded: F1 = 3.52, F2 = 3.315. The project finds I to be 1.06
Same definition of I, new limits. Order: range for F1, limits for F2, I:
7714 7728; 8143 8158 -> 0.94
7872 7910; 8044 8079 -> 0.95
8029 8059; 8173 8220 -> 1.00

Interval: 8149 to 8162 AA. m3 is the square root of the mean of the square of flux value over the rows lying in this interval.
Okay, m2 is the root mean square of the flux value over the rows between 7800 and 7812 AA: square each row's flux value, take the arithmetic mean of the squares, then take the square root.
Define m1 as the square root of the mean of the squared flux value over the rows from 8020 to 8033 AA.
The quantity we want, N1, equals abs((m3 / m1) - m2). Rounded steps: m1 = 3.37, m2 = 3.30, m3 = 3.49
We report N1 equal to 2.27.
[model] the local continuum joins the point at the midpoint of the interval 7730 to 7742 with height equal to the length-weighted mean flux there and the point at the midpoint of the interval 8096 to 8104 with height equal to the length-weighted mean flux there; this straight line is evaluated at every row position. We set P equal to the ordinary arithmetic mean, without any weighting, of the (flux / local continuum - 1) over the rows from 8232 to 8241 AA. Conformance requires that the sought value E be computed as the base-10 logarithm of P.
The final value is -1.2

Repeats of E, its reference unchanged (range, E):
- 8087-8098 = -1.9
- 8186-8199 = -2.1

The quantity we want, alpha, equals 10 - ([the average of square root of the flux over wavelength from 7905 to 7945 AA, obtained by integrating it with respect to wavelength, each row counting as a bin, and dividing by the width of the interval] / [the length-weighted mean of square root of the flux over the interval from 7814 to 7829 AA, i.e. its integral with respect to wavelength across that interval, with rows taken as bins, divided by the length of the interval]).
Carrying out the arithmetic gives 9.04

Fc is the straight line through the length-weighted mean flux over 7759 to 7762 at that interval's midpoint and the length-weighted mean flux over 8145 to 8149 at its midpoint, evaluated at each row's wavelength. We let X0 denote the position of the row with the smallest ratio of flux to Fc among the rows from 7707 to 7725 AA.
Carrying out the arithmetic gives 7716.68 AA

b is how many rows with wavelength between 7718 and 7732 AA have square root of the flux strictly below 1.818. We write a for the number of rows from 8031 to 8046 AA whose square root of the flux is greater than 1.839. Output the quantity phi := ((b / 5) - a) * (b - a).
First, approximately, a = 6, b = 5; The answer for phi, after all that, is 5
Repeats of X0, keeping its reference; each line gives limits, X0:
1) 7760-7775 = 7766.59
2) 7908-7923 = 7920.10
